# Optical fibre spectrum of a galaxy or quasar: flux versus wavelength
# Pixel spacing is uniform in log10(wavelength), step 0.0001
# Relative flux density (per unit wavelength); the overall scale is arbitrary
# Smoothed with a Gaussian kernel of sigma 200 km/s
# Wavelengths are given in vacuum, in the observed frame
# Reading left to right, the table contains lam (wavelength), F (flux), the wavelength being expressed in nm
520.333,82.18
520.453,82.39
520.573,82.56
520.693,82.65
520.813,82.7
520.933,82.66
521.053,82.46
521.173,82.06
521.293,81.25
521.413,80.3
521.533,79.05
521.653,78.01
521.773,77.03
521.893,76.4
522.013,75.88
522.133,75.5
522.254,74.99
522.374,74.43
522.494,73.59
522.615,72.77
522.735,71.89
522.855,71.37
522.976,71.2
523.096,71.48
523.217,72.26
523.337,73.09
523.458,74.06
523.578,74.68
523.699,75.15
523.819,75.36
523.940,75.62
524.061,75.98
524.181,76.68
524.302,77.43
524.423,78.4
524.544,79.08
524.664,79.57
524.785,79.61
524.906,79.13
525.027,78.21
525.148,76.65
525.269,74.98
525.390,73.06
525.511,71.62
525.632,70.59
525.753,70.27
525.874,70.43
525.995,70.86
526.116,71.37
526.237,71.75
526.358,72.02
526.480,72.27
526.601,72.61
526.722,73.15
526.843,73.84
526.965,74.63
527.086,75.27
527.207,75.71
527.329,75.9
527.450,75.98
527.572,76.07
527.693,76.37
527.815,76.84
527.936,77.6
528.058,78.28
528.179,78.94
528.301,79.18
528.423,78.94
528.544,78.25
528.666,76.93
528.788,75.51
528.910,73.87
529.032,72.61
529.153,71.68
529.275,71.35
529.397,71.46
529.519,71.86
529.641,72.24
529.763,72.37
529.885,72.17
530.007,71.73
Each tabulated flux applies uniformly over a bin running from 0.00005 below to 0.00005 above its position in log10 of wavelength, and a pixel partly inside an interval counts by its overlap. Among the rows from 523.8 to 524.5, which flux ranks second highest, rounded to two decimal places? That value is 77.43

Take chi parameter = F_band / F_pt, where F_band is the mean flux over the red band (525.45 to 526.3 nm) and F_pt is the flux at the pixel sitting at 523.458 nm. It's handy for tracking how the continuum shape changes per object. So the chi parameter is 0.96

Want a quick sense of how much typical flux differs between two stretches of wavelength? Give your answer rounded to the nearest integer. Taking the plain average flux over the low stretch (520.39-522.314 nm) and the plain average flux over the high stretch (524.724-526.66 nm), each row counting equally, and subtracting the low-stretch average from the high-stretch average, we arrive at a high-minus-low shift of -6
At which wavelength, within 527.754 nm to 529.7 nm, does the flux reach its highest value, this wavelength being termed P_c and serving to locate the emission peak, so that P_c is 528.301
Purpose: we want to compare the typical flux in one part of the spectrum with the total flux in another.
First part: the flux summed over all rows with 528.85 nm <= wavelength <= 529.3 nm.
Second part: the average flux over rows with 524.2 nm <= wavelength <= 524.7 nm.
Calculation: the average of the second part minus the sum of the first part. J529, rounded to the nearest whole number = -211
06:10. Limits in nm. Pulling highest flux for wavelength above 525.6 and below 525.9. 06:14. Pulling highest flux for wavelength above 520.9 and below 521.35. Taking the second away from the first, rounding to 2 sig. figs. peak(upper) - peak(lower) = -12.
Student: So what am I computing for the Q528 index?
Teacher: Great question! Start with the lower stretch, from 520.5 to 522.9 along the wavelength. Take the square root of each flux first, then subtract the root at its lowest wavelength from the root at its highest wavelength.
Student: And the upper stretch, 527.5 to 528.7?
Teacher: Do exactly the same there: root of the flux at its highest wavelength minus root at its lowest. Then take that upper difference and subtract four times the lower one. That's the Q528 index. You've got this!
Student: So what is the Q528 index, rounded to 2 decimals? 2.60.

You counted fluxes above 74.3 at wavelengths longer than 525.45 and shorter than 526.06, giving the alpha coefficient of 0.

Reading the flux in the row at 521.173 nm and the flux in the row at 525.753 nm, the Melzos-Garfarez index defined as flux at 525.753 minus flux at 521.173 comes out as -12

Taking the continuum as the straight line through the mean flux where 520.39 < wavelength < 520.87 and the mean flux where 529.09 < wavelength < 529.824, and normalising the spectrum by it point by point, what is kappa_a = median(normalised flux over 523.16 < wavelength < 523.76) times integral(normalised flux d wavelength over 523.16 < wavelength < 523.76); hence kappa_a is 0.53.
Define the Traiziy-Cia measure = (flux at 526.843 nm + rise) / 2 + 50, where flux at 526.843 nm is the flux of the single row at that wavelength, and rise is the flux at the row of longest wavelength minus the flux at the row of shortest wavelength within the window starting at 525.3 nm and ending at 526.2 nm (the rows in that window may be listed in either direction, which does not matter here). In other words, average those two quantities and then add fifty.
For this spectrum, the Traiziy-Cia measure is 86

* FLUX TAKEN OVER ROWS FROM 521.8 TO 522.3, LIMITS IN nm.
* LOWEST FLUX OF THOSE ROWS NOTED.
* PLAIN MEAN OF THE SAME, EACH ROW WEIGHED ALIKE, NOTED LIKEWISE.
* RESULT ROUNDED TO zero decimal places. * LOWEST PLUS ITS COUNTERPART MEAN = 151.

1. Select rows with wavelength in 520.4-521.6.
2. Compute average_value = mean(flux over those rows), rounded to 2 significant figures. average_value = 82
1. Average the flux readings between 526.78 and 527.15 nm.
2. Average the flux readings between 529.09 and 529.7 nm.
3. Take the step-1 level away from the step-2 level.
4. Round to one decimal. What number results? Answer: -2.9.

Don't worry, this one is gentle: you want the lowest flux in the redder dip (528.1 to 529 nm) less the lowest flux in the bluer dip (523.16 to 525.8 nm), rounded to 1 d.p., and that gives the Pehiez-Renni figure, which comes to 3.6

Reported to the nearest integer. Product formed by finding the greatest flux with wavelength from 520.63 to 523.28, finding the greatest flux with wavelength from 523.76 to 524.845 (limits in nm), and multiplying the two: 6584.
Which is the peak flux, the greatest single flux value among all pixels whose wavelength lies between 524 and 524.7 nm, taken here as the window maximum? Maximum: 79.57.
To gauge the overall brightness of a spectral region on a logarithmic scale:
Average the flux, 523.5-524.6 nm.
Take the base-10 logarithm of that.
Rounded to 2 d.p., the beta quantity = 1.88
